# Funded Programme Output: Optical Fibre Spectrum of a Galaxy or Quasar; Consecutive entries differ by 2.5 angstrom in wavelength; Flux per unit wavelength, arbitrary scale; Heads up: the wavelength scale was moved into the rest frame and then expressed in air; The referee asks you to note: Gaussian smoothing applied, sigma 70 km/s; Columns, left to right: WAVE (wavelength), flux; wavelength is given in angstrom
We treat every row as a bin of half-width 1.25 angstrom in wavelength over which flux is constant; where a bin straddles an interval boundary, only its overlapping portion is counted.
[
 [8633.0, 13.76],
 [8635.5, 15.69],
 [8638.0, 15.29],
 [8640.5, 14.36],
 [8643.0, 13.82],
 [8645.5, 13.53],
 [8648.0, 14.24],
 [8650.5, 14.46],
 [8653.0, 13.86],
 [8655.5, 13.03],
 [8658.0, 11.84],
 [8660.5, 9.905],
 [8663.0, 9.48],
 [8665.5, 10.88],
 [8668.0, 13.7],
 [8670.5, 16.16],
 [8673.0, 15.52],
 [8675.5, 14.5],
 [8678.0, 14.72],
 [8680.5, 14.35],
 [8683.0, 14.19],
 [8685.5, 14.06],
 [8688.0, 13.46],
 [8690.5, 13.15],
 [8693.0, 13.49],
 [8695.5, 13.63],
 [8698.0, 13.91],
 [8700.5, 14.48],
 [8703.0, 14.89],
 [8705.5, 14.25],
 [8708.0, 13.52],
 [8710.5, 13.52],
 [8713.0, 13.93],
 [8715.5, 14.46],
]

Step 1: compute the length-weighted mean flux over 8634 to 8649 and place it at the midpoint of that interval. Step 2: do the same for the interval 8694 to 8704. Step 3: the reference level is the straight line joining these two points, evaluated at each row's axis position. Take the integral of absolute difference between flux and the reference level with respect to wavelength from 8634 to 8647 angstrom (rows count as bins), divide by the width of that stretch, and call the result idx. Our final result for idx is 0.7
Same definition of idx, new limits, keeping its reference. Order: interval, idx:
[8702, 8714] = 0.4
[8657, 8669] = 3.3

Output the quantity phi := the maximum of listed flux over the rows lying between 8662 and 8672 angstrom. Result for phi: 16.16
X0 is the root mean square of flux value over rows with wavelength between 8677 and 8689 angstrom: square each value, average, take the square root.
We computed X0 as 14.2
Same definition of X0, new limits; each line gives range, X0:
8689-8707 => 14.0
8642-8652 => 14.0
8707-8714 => 13.7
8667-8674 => 15.2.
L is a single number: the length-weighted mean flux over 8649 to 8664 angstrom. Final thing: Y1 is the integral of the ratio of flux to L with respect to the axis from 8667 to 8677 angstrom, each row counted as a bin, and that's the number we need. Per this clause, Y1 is 12 angstrom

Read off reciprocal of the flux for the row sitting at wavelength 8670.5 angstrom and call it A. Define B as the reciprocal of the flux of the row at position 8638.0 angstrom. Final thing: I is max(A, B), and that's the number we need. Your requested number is 0.065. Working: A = 0.062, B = 0.065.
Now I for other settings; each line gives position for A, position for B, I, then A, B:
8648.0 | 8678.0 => 0.070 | 0.070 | 0.068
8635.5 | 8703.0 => 0.067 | 0.064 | 0.067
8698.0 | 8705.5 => 0.072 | 0.072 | 0.070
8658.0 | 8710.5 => 0.084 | 0.084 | 0.074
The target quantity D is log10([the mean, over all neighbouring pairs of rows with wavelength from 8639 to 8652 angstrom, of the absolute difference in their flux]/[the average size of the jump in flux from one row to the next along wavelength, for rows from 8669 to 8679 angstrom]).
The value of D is -0.15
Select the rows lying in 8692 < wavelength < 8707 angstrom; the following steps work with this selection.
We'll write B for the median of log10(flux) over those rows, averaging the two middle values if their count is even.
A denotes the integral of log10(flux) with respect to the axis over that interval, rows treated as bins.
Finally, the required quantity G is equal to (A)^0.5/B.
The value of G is 3.61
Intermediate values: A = 17.2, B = 1.15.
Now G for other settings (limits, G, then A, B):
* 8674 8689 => 3.60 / 17.3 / 1.15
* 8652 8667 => 3.77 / 15.8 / 1.05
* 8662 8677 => 3.57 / 16.8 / 1.15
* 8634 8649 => 3.61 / 17.4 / 1.16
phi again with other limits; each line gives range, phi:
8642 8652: 14.46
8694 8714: 14.89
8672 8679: 15.52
